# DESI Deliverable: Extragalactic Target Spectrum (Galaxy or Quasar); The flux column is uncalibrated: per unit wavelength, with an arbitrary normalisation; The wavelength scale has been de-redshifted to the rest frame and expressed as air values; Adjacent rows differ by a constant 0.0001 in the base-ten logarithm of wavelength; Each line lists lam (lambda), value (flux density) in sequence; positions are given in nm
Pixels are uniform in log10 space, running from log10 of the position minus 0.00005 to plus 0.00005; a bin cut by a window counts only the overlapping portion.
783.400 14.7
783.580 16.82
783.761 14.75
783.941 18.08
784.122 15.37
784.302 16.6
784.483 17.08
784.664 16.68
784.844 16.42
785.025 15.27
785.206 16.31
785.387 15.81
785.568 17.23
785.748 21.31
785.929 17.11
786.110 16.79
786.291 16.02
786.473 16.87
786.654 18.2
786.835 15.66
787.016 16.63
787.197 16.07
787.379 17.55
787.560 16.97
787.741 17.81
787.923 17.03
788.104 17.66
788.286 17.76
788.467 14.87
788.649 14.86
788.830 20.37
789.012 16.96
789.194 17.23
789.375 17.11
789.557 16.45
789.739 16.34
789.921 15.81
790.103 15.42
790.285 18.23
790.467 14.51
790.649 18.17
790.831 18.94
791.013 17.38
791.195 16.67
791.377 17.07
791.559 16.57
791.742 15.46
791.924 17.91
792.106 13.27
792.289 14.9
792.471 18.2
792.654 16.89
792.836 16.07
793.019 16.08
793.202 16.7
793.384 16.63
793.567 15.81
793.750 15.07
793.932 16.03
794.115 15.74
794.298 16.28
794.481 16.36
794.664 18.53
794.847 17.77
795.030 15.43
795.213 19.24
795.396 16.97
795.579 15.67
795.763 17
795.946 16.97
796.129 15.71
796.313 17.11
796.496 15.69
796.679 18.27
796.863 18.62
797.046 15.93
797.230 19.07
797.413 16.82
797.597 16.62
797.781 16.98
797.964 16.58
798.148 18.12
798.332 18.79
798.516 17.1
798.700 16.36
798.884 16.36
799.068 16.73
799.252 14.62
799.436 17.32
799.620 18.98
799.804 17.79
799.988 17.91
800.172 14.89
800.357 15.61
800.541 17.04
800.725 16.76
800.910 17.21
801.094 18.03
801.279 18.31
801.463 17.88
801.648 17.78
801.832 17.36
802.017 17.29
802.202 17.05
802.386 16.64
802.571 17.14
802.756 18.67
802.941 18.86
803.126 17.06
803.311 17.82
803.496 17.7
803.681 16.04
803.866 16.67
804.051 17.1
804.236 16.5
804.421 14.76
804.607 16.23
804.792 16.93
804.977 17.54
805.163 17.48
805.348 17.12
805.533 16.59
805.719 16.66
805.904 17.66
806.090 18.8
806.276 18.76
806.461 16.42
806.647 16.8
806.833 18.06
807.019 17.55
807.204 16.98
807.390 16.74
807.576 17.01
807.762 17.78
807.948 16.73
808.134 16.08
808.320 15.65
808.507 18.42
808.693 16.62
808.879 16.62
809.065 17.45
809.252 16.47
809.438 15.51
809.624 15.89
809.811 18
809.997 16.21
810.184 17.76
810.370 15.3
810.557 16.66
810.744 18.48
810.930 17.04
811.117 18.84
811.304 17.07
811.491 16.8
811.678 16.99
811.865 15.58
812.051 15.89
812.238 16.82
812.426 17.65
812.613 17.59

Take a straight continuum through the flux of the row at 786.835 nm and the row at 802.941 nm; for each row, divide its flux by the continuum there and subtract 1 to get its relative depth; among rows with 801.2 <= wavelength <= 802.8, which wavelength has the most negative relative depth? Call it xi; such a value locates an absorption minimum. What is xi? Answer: 802.386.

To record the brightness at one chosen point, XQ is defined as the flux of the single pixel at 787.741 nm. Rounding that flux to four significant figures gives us 17.81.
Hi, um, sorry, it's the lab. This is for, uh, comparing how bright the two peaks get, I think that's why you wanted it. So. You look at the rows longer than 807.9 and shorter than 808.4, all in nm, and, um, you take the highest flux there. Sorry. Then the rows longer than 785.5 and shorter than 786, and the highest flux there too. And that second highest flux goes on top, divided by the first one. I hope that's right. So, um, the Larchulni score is 1.27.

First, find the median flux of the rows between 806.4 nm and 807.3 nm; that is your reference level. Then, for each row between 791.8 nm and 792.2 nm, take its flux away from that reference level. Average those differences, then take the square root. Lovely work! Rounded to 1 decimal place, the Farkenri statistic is 1.2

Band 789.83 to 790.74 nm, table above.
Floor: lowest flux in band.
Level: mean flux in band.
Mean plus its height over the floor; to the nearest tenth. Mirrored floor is 18.3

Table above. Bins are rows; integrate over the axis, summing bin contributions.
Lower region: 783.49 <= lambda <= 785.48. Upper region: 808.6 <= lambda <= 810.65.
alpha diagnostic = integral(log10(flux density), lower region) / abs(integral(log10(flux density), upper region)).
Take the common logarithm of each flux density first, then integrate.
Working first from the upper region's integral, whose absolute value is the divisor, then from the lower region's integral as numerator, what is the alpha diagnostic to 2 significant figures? 0.96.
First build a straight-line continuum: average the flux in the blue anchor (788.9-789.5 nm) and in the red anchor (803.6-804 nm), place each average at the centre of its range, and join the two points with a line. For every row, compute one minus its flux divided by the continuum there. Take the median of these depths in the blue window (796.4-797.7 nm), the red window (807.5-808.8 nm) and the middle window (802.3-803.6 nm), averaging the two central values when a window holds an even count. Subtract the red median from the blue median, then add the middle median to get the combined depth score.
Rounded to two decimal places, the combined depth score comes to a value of -0.05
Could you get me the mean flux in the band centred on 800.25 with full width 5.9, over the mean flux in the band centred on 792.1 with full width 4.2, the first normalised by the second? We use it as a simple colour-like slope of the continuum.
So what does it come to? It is 1.05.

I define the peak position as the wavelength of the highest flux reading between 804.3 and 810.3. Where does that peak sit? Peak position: 806.090 nm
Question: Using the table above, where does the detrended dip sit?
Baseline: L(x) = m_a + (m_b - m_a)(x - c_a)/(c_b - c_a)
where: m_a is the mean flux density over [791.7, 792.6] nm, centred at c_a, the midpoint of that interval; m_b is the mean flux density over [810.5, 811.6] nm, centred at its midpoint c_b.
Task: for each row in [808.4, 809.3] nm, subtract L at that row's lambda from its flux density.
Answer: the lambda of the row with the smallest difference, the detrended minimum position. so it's 809.252 nm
